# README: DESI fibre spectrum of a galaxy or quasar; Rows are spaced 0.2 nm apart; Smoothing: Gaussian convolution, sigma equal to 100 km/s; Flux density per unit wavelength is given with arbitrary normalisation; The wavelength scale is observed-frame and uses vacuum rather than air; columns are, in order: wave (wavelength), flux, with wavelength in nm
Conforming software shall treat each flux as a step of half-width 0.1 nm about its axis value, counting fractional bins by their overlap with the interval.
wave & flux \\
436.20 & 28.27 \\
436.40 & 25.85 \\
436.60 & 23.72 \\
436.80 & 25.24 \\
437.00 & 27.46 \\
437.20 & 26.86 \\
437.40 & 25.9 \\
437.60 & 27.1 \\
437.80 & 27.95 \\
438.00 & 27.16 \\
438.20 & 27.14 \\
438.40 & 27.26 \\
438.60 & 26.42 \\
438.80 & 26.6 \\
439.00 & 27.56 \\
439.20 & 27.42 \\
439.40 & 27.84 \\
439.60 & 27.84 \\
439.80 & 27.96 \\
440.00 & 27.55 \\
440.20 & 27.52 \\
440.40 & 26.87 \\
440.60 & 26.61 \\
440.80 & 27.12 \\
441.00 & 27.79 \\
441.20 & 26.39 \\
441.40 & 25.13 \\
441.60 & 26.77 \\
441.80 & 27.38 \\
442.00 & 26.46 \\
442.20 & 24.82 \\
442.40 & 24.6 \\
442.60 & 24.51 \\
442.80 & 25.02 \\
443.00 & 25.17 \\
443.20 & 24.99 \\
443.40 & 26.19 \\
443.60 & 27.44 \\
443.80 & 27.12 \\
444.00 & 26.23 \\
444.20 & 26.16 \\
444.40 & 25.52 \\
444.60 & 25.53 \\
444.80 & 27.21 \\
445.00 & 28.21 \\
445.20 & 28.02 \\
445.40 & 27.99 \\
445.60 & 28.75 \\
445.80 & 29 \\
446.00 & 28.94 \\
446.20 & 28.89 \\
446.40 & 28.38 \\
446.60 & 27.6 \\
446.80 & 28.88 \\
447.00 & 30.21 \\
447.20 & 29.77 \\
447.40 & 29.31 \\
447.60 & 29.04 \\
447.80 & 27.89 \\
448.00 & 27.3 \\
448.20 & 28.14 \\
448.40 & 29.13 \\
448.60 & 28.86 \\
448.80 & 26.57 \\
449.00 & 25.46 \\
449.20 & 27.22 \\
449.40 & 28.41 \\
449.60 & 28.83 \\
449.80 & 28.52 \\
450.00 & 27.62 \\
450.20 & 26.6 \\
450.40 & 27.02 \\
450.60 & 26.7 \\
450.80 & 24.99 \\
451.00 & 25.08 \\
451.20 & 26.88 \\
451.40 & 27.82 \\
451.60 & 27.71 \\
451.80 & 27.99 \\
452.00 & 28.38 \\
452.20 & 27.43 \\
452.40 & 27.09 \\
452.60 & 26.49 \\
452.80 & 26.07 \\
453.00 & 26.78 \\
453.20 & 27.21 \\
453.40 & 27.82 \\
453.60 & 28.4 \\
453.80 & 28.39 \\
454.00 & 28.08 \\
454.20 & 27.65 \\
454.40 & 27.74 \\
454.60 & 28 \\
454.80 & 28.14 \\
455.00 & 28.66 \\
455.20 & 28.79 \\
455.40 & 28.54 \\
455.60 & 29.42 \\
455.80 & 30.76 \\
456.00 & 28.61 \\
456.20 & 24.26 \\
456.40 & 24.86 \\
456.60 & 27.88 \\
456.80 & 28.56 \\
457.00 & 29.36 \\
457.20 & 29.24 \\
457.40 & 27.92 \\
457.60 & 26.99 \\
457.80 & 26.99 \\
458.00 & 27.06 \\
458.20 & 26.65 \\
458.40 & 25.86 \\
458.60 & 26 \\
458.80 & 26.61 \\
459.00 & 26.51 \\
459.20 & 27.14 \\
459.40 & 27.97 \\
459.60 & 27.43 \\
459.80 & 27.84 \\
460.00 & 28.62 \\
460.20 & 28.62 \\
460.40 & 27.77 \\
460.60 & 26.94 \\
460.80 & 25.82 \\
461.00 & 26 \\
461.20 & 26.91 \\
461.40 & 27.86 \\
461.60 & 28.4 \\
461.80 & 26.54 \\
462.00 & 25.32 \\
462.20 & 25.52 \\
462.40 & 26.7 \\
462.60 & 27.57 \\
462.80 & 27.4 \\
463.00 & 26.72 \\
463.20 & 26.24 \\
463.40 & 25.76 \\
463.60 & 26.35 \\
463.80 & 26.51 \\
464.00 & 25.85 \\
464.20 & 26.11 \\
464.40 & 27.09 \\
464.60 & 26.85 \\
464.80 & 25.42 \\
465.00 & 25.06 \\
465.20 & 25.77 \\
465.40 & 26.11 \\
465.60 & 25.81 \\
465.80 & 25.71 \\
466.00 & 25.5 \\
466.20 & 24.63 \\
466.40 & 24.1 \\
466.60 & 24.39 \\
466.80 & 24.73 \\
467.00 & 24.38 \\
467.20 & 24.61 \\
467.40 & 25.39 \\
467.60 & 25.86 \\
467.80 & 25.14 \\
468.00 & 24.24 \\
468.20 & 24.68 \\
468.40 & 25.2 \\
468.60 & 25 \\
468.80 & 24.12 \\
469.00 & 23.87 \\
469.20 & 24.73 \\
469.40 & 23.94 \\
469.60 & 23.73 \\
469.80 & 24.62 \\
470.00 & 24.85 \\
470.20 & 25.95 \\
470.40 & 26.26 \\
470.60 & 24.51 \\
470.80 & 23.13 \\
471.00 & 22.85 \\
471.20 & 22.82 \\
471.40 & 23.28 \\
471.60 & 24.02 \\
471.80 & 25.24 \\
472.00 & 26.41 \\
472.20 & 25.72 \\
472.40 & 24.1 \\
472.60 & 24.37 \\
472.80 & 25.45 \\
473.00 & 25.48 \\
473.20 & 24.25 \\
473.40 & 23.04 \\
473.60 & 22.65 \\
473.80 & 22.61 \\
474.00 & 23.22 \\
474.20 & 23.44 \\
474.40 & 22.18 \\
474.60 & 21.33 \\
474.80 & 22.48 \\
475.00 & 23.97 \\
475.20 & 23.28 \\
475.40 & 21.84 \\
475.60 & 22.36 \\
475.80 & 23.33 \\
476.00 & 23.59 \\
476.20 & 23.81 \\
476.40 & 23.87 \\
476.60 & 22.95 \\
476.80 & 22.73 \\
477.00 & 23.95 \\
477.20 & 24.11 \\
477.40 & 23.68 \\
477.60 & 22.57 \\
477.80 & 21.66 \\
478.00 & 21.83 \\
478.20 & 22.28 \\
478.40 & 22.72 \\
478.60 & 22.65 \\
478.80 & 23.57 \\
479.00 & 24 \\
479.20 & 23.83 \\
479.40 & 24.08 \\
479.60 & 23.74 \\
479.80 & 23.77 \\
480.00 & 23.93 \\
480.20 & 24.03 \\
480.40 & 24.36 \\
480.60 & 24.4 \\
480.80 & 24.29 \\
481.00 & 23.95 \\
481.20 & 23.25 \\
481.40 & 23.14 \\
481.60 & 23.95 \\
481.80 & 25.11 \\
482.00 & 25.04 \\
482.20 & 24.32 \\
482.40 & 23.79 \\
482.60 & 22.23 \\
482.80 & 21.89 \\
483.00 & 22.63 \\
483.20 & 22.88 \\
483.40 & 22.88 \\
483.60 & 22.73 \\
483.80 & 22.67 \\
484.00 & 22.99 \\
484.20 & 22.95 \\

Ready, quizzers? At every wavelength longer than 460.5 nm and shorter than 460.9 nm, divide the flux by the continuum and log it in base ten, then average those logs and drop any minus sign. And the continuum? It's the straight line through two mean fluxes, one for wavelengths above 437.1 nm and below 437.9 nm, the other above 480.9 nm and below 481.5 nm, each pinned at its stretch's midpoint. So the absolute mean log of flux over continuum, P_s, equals 0.022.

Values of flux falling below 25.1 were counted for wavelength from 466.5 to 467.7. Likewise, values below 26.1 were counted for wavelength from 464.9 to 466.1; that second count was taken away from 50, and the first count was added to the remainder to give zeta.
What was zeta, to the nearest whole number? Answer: 49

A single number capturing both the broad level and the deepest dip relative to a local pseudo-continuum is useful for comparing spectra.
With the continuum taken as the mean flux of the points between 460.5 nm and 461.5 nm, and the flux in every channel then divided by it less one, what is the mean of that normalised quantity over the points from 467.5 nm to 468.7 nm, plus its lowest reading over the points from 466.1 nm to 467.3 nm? -0.16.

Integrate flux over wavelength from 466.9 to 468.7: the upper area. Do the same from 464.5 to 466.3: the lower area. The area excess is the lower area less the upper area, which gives 1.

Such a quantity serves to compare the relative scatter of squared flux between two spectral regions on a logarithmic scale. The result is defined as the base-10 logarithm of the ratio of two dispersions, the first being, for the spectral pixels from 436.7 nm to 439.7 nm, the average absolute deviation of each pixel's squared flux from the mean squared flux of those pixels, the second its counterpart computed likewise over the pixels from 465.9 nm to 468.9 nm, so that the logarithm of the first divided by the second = 0.14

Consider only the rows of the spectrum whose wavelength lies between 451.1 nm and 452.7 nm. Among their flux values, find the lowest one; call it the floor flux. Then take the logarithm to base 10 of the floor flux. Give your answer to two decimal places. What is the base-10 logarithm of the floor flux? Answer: 1.42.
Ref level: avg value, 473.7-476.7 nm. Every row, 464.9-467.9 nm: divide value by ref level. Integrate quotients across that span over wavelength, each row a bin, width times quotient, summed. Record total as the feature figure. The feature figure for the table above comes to 3.29 nm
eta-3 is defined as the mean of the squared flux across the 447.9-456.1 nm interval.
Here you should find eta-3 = 768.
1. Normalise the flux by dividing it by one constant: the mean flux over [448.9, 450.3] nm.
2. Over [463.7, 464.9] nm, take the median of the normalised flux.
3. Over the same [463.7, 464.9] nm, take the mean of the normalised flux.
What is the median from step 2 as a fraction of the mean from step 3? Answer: 1.00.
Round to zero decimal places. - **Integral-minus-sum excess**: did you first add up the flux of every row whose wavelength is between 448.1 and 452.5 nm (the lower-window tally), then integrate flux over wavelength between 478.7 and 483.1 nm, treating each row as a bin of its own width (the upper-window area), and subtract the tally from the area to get -498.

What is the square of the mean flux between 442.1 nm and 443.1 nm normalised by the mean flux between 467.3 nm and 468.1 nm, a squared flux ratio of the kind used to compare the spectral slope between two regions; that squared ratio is 1.0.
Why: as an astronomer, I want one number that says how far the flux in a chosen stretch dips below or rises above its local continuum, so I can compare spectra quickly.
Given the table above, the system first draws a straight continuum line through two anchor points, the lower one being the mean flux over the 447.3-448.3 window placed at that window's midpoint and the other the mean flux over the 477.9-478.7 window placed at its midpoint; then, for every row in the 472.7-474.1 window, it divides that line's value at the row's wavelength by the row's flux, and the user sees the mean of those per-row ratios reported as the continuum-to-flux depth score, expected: 0.982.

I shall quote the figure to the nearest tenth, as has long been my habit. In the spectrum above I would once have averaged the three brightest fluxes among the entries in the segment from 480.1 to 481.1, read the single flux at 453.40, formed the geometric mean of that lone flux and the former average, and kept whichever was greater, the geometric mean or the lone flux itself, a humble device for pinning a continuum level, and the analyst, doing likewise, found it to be 27.8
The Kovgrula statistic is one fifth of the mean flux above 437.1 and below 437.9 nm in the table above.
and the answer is 5.39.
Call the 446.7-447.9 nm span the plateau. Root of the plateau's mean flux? 5.40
